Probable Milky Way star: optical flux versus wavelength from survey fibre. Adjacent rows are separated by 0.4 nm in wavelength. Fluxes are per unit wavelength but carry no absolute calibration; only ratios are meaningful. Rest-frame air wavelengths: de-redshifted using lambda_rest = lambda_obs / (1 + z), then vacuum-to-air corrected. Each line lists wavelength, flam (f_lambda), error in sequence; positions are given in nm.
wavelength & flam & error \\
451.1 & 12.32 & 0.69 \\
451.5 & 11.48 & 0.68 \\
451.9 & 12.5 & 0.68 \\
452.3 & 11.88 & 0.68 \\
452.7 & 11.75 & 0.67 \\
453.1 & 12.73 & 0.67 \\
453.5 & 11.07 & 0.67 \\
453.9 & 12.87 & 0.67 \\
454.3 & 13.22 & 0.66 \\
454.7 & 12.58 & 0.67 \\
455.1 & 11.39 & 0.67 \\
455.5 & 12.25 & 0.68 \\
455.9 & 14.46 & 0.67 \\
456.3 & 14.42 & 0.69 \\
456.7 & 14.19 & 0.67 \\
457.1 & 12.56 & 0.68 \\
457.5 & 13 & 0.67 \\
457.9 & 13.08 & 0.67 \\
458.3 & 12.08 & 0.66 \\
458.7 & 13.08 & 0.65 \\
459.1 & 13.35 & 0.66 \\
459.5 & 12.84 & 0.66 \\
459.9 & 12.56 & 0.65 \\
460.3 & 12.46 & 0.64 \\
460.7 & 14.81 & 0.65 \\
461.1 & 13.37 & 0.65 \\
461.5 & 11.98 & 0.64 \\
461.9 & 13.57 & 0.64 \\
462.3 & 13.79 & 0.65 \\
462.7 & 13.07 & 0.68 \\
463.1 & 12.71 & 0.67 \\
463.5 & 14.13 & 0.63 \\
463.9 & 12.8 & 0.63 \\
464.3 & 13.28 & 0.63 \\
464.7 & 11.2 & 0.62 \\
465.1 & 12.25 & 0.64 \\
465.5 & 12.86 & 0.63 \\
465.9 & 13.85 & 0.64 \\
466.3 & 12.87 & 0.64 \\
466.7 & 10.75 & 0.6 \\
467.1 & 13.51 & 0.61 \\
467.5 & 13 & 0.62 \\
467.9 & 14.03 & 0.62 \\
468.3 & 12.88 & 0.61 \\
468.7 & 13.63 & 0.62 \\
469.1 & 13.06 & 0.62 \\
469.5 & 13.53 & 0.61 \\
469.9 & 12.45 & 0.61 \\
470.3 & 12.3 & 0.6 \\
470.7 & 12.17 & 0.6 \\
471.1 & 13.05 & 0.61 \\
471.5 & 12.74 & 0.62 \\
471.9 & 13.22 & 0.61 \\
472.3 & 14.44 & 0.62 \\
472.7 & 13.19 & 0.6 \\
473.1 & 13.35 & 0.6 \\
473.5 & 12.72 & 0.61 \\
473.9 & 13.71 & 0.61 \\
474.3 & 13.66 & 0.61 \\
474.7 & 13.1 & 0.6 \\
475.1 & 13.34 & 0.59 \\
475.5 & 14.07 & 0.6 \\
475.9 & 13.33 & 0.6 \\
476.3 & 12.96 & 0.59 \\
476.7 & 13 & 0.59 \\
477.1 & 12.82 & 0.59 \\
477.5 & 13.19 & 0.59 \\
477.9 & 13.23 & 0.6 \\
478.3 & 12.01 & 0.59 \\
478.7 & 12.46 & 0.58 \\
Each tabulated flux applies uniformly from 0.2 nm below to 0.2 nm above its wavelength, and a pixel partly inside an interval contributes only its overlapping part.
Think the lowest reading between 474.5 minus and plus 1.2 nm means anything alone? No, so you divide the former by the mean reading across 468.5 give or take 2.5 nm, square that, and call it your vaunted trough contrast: 0.98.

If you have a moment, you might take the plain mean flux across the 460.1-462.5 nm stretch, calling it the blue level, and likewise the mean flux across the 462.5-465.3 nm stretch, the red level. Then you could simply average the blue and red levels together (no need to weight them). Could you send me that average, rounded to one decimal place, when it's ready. 13.1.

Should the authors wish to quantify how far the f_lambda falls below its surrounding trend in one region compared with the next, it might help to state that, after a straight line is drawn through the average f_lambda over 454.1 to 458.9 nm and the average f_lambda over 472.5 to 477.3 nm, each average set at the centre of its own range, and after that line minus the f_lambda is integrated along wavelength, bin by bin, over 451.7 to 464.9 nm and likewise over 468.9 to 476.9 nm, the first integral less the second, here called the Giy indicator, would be 1.6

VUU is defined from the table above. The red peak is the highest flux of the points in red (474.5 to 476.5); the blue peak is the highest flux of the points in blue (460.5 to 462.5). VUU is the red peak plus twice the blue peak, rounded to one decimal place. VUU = 43.7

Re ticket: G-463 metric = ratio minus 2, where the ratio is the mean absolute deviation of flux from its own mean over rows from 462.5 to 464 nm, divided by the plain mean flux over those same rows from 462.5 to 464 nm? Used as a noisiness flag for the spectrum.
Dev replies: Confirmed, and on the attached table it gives -1.96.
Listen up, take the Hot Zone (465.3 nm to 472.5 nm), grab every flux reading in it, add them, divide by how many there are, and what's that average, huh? 13.0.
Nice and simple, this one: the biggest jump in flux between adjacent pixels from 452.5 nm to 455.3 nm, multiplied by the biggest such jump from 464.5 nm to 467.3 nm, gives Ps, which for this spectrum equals 5.0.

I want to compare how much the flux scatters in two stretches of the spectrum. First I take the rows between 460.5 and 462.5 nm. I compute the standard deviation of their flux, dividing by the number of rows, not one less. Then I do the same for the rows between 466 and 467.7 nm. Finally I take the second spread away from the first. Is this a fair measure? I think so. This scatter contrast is -0.15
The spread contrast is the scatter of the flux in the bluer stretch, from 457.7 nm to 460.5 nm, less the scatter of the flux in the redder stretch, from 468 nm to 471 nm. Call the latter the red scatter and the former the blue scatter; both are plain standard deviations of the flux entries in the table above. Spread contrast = -0.1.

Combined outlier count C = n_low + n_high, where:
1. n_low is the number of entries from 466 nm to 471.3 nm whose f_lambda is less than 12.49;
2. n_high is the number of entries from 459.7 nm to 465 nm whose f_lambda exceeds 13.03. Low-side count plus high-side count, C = 11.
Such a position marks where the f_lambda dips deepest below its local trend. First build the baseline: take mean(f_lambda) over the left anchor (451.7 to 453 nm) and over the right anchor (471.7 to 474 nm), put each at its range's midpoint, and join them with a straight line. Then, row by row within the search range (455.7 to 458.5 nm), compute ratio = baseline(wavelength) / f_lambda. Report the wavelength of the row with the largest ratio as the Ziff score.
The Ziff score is 458.3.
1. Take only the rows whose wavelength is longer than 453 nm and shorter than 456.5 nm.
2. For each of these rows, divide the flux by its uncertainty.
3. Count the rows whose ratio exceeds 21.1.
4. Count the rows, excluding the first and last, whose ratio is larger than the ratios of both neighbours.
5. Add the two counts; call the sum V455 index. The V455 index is 3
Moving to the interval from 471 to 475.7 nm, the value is 13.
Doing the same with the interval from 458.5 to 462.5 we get 5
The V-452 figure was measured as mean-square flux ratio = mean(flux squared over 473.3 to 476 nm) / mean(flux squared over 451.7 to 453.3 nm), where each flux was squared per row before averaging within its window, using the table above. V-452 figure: 1.21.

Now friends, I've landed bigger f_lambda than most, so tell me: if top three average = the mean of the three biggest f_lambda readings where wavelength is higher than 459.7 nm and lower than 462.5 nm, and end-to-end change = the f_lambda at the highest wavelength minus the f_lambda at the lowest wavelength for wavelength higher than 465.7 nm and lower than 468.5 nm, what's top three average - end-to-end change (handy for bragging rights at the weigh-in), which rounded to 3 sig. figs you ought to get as 15.0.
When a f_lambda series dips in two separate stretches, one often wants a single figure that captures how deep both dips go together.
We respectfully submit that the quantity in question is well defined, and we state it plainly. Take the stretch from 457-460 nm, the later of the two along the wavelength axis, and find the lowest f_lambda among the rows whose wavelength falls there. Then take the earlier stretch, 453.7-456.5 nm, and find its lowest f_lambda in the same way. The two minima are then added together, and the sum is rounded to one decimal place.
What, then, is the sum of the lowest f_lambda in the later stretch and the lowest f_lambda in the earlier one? 23.5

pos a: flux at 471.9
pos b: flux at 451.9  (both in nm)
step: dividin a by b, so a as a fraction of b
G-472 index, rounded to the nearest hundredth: 1.06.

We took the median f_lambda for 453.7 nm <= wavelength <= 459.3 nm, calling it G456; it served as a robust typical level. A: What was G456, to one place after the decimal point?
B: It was 13.0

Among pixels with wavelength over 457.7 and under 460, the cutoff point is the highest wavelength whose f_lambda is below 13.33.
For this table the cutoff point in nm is 459.9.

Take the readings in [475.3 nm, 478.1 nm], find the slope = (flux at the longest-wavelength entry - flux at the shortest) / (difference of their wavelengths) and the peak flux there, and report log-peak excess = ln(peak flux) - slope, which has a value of 3.0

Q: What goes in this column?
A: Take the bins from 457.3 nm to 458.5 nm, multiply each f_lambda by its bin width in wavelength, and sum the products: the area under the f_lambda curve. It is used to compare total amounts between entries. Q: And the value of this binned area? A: 15.3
